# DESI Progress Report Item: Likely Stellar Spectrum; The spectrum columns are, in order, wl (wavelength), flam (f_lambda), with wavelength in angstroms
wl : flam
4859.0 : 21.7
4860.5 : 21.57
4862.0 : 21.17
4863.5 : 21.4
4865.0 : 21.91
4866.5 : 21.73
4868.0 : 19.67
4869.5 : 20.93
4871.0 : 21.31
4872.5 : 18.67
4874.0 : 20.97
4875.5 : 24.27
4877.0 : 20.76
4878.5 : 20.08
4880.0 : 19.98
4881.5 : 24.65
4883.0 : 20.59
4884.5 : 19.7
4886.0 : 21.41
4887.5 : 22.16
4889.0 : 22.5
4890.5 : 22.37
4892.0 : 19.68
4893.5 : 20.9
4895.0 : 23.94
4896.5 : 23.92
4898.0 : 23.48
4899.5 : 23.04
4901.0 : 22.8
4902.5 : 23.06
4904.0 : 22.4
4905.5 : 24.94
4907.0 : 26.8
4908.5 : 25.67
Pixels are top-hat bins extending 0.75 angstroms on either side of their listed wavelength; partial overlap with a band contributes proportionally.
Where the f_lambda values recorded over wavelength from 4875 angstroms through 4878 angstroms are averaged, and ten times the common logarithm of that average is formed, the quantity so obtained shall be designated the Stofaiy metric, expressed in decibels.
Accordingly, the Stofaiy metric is 13.5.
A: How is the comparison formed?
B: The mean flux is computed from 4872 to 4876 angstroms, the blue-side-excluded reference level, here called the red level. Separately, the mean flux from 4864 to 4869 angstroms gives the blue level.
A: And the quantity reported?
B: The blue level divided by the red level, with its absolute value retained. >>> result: 0.99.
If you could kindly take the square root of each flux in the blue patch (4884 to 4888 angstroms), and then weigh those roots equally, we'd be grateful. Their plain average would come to 4.59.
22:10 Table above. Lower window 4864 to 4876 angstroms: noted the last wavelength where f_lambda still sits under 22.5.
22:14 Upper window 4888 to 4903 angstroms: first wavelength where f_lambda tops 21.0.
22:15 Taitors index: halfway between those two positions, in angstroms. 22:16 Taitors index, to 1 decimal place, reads 4881.5 angstroms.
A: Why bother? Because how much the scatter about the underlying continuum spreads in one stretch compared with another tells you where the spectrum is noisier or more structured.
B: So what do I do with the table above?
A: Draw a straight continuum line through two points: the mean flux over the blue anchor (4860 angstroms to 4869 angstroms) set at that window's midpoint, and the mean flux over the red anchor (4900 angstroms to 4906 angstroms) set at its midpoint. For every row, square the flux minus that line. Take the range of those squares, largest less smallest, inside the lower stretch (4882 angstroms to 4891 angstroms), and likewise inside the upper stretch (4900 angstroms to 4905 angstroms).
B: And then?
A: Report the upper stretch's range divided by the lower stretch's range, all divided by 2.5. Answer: 0.05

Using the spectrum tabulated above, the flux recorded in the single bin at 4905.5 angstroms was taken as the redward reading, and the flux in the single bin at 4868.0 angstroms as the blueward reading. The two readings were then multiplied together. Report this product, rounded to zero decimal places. 491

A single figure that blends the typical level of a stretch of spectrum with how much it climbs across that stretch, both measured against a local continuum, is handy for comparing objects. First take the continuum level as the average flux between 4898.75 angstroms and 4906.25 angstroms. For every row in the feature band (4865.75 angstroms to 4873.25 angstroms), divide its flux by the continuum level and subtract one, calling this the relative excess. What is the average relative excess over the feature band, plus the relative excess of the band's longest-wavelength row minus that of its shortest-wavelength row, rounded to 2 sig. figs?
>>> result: -0.25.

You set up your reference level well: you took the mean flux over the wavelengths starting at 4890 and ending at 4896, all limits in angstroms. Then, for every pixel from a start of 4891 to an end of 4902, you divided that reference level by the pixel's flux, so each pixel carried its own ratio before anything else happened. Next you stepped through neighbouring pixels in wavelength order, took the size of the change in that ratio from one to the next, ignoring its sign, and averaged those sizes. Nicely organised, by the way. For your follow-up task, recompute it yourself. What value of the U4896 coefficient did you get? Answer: 0.040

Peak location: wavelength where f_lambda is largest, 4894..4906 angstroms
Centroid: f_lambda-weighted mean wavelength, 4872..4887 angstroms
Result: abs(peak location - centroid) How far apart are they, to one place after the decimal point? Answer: 26.2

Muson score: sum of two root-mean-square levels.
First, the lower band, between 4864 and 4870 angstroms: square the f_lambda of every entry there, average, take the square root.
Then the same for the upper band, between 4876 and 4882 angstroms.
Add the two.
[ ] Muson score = 42.5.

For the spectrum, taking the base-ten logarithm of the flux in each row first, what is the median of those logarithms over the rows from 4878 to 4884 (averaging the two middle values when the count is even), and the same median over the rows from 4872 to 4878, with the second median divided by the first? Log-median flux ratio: 1.01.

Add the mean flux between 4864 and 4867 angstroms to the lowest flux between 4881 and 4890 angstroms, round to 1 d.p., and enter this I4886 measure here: 41.5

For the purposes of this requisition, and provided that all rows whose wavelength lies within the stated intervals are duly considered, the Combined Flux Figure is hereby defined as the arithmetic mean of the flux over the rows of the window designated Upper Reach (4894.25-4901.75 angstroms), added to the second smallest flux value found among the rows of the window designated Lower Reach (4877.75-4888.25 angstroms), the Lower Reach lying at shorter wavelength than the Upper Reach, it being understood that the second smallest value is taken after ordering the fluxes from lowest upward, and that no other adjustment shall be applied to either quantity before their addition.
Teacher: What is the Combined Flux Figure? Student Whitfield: 43.4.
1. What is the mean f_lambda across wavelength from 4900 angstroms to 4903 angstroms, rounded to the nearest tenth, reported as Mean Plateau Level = 22.9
